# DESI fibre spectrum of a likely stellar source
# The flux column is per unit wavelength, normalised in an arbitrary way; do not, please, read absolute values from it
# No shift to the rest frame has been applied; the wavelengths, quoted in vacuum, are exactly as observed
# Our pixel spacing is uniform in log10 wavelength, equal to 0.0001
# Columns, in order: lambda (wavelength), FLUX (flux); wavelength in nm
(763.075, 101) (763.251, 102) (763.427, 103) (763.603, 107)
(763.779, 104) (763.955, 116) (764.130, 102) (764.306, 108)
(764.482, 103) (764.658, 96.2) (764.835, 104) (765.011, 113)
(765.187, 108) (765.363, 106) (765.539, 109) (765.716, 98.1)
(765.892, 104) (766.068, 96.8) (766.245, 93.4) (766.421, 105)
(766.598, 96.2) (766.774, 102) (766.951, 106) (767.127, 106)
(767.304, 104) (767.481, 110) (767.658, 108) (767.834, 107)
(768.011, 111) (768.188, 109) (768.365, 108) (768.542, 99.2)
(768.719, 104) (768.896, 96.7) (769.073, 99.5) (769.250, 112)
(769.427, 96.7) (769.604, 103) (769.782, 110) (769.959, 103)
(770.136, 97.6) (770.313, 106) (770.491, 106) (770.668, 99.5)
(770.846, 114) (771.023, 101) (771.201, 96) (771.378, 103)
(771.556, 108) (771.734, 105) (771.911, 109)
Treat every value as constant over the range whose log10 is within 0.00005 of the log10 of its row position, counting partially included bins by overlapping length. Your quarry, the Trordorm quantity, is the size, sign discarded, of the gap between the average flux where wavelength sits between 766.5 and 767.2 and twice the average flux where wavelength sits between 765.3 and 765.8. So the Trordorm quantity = 106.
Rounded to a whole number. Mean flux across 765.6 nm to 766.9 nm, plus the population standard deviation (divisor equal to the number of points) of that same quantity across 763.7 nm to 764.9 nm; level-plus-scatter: 105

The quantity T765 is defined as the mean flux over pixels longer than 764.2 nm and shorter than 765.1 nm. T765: 105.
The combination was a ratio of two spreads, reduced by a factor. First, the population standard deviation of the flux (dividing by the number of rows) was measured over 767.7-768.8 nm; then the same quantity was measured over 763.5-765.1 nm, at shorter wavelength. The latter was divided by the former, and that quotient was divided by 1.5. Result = 0.97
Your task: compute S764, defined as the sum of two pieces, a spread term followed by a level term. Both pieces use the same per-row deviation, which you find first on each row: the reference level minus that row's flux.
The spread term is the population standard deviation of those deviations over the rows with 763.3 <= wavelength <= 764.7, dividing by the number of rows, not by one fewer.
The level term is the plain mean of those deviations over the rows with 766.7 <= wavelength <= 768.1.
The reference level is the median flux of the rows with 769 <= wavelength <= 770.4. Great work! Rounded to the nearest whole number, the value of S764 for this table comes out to 2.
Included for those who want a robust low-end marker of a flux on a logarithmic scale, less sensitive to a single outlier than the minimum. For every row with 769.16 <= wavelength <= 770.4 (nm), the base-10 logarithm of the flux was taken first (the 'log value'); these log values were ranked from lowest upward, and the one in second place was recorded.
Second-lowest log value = 1.99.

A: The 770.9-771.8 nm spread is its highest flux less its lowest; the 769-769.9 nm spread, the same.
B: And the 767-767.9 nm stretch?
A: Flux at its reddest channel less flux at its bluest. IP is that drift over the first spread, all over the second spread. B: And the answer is 0.01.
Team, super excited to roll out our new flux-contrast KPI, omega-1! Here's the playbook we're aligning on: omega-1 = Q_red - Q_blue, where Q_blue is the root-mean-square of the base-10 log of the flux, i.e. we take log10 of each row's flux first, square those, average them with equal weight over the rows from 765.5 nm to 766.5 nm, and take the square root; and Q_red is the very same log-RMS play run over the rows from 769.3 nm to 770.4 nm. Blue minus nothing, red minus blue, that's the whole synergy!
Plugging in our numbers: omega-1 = 0.007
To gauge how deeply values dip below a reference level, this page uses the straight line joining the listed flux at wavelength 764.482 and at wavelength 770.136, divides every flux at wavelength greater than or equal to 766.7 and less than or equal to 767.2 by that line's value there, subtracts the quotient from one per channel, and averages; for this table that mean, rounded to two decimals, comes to -0.04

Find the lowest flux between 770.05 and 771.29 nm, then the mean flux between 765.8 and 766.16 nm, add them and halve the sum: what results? 98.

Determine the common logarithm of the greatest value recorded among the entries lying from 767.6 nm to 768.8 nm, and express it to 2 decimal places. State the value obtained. 2.05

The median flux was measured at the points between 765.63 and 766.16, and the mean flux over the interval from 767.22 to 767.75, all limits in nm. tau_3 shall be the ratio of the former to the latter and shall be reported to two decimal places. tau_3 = 0.91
